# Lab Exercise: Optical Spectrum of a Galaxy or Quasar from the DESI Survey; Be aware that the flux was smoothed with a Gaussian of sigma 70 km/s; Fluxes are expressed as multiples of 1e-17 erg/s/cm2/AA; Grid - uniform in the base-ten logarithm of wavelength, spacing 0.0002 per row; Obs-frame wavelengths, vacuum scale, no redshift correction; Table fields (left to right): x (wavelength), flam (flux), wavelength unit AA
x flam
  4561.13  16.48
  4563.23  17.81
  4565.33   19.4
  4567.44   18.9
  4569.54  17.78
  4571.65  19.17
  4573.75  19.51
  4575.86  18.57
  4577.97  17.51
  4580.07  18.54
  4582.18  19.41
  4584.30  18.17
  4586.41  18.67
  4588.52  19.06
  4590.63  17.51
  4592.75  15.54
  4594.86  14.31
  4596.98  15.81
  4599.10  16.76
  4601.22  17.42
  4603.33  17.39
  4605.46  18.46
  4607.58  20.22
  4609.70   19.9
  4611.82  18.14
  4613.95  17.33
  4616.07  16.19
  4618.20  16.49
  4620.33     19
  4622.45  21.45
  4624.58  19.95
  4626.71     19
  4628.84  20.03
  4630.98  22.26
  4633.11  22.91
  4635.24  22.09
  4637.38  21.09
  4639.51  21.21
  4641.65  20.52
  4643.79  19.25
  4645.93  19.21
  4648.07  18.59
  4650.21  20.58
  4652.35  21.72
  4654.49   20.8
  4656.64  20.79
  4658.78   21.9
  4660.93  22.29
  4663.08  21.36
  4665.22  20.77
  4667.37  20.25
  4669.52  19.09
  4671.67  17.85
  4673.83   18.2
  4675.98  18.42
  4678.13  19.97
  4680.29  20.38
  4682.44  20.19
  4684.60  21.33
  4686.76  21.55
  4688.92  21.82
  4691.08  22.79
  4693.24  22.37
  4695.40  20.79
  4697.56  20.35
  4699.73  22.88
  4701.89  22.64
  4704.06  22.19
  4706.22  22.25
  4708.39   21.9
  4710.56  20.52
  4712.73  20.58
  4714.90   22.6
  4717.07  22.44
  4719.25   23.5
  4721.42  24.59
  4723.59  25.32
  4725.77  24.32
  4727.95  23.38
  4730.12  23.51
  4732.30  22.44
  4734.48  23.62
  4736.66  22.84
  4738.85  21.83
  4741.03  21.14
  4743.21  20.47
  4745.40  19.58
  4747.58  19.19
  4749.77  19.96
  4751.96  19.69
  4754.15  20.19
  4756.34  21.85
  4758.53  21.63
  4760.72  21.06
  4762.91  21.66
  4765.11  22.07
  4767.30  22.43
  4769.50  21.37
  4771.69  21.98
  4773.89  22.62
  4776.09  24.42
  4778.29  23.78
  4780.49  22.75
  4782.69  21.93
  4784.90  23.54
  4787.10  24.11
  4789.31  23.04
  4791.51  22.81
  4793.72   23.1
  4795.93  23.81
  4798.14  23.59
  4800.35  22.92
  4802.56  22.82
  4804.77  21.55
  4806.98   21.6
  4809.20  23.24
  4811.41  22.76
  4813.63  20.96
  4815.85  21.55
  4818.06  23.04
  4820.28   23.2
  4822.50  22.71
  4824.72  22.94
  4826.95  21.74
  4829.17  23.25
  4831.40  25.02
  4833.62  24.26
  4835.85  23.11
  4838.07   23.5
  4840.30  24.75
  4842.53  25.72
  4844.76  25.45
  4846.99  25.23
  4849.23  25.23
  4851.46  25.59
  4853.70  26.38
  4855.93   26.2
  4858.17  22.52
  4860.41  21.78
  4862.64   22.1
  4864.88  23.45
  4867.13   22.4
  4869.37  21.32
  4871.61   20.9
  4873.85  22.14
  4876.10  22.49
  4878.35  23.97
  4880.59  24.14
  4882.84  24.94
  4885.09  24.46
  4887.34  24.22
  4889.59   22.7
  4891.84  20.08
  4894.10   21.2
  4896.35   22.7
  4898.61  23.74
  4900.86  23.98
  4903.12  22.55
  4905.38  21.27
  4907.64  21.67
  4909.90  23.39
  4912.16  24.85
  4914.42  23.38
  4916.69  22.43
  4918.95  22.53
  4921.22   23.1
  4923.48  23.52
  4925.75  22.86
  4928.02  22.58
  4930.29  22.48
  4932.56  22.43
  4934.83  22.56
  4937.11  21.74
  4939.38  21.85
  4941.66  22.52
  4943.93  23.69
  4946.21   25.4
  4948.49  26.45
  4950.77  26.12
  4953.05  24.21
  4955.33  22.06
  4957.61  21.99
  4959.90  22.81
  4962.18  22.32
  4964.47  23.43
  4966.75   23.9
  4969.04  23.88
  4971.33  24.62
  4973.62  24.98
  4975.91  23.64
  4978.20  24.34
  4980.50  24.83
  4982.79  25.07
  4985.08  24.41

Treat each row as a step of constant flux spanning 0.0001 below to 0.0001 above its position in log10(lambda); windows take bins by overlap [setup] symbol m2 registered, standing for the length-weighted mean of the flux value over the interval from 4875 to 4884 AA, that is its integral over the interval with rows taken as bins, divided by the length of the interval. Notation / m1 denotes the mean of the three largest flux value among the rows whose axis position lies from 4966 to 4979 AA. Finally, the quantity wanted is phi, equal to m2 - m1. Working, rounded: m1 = 24.6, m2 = 23.9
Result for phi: -1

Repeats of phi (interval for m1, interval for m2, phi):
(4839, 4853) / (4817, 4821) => -2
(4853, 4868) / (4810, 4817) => -3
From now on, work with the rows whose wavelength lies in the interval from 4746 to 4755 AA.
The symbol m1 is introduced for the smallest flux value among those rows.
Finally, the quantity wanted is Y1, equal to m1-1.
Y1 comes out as 18.2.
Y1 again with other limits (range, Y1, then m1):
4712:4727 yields 19.6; 20.58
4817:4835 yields 20.7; 21.74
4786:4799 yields 21.8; 22.81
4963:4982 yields 22.4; 23.43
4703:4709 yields 20.9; 21.9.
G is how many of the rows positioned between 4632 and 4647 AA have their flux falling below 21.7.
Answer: 5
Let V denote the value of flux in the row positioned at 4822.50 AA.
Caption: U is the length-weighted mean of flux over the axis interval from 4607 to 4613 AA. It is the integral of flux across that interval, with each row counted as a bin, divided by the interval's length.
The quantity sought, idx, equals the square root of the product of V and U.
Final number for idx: 20.9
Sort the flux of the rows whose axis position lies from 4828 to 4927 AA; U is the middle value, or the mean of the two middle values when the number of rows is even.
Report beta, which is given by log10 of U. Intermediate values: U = 23.4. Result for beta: 1.369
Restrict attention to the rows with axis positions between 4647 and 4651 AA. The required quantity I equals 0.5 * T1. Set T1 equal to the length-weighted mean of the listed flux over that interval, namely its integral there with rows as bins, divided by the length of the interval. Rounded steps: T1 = 19.5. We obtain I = 9.8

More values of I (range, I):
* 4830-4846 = 12.3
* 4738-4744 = 10.6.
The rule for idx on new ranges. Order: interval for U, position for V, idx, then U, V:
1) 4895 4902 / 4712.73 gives 21.9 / 23.4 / 20.58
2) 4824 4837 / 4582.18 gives 21.3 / 23.4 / 19.41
